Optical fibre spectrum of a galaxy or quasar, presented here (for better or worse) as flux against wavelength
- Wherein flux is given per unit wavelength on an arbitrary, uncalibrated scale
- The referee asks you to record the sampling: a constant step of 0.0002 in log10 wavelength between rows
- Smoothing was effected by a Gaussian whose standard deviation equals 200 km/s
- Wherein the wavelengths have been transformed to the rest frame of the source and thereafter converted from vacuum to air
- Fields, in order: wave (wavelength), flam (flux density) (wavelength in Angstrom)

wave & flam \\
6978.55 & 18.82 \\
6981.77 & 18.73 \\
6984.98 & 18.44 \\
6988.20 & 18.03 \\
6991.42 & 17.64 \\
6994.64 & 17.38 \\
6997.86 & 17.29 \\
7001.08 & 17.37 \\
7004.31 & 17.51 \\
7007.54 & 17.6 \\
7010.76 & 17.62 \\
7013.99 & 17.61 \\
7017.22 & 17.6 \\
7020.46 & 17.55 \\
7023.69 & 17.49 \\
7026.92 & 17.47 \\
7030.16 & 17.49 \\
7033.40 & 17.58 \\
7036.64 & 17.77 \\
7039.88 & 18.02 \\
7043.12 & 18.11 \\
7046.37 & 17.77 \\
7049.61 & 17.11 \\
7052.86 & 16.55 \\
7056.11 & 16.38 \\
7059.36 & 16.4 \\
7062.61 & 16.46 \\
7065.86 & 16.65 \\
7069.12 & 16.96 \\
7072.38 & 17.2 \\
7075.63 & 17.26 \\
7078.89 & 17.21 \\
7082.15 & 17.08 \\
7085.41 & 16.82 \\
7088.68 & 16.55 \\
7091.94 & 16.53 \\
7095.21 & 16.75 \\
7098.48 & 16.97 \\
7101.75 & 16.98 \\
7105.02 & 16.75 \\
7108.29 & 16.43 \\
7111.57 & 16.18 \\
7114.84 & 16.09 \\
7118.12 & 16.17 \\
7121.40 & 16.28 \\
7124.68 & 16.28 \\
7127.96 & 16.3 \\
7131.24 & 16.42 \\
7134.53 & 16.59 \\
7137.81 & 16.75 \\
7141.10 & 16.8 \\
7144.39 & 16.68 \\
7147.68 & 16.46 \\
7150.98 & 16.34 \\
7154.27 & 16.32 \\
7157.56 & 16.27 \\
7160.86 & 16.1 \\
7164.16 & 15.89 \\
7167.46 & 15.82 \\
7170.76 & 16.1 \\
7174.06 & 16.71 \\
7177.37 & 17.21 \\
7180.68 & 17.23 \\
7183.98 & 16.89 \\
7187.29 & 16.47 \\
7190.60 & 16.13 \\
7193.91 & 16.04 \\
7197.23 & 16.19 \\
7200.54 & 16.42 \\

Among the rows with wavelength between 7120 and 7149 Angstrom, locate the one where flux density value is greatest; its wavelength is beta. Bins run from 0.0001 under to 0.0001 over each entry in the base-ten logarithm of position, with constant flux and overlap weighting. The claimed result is 7141.10 Angstrom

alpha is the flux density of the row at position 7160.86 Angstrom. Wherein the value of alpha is 16.1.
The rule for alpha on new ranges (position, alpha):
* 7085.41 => 16.82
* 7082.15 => 17.08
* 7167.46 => 15.82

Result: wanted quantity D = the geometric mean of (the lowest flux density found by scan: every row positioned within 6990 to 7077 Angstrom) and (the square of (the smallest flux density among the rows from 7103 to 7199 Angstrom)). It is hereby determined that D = 64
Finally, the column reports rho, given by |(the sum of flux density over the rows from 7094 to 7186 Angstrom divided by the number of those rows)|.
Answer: 16.5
